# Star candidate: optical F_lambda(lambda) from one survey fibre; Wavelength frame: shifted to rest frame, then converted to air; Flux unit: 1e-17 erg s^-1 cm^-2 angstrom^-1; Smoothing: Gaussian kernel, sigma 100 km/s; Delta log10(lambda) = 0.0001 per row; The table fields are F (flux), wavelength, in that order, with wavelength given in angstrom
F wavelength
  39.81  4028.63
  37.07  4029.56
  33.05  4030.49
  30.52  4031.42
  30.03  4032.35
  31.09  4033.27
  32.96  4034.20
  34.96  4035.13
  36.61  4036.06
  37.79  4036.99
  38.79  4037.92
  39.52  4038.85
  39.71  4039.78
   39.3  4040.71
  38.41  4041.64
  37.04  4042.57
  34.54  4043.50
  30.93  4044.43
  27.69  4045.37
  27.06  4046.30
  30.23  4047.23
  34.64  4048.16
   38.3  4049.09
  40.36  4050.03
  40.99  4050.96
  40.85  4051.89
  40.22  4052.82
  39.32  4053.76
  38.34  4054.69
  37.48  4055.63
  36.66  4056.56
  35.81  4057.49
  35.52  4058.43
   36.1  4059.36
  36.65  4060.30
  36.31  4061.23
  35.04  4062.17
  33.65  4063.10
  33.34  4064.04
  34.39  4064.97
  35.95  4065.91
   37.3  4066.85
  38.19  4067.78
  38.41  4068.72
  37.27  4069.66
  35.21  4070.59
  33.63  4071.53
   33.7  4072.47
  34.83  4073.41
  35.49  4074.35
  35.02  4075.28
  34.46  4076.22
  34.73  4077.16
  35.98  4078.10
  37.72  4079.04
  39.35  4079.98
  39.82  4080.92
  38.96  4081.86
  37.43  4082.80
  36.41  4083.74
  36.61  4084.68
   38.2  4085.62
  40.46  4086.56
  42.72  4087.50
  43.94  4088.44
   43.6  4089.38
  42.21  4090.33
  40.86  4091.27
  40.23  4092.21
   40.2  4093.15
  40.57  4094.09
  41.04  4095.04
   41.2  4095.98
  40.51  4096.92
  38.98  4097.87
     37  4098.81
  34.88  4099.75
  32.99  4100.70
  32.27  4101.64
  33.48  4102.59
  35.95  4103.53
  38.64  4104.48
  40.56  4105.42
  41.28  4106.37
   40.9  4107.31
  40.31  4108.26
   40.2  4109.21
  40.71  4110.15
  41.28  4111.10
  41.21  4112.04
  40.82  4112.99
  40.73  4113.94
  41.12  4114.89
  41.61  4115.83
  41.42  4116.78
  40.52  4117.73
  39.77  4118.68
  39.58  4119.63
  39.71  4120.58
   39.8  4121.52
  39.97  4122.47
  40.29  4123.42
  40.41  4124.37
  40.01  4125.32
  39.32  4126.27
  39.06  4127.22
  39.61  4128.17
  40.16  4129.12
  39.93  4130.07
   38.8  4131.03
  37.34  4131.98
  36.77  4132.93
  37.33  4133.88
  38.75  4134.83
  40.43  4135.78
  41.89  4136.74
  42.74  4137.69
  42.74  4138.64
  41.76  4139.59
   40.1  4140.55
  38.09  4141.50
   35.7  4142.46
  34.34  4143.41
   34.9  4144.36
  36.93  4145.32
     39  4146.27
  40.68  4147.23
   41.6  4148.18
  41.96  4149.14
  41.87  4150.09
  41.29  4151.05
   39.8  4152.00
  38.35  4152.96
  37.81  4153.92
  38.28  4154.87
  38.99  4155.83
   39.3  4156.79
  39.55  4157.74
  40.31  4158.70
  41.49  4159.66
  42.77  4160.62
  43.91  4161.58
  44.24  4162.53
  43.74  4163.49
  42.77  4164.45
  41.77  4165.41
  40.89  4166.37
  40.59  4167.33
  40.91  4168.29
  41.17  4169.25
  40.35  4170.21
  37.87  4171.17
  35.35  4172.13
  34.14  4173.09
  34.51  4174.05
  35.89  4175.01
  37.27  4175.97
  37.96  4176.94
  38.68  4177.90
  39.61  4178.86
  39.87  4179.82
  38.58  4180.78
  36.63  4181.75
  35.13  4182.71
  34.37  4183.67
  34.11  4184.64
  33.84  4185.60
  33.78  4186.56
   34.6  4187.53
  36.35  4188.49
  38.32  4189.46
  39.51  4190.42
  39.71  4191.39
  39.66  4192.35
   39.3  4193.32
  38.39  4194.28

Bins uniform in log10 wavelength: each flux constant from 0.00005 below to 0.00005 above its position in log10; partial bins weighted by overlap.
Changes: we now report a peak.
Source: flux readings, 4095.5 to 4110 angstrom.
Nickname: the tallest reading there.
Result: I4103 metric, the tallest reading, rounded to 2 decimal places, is 41.28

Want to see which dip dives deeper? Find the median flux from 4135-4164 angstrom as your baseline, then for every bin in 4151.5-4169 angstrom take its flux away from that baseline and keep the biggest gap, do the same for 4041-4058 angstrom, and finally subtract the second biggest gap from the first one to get -11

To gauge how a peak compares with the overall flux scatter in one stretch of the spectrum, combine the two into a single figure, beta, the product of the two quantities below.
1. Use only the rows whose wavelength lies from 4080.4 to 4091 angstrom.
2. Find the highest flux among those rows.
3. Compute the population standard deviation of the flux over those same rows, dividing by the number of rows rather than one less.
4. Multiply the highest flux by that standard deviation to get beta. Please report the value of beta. 116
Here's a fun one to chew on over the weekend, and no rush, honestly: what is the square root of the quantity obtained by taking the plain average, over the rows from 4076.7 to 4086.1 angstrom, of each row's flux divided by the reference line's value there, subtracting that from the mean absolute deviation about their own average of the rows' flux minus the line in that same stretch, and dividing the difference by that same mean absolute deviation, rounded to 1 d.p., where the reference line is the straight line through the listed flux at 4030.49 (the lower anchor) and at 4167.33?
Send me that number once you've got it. 0.4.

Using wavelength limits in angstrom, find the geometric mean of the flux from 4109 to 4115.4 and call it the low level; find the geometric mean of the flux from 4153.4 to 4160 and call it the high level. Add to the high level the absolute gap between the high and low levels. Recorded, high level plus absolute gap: 41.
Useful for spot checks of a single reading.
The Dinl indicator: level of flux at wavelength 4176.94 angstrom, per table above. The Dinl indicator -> 37.96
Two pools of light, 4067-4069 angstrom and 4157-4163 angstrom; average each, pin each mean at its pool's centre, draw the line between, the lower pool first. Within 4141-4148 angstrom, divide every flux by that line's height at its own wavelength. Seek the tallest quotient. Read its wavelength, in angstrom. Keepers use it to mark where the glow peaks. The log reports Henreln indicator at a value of 4147.23 angstrom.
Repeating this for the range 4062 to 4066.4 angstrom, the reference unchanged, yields 4065.91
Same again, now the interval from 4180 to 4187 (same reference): 4180.78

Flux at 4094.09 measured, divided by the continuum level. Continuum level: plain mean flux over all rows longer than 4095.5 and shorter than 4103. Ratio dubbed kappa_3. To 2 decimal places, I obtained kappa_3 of 1.11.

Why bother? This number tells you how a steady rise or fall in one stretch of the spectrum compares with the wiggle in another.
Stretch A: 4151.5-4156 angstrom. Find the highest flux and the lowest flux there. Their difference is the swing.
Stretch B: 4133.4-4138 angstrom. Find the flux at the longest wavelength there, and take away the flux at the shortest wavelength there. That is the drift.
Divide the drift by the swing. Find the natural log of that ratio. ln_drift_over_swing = 1.0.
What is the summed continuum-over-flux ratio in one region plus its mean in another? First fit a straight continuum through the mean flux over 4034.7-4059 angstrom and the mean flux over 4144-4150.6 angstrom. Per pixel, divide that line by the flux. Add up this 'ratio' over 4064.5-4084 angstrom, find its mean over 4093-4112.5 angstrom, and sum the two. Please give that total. 22.6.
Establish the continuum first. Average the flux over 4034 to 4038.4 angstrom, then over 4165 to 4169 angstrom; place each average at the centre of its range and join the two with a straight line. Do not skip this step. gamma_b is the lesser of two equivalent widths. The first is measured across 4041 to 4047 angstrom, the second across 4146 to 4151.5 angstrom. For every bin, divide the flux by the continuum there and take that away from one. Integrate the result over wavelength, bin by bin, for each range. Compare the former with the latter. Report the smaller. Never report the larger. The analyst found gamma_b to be -0.10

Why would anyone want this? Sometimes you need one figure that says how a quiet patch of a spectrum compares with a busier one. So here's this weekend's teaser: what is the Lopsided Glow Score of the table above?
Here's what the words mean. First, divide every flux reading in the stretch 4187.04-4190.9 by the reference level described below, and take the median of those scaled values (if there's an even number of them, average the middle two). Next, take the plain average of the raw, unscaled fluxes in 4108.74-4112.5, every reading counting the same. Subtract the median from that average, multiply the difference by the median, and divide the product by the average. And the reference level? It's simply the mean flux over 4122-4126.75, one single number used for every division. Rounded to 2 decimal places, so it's 0.91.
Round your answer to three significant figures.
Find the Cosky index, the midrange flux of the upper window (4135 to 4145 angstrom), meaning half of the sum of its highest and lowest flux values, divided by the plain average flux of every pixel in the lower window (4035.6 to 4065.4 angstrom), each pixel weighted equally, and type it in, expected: 1.06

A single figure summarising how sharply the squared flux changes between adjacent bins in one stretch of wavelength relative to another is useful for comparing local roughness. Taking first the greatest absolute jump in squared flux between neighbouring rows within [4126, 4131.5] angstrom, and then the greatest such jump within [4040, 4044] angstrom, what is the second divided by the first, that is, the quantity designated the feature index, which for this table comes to 2.0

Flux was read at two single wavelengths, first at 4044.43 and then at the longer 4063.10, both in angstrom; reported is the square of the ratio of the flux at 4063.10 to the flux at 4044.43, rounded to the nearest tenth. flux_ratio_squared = 1.2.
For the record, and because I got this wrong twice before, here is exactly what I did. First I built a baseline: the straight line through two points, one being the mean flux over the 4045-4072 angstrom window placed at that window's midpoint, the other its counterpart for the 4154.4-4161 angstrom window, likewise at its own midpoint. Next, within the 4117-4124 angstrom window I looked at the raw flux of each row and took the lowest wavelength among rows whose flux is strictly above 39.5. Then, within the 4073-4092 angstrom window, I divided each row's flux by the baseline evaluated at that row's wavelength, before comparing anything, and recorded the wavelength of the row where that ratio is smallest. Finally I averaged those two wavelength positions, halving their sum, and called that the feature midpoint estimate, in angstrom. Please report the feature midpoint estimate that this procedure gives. 4097.0 angstrom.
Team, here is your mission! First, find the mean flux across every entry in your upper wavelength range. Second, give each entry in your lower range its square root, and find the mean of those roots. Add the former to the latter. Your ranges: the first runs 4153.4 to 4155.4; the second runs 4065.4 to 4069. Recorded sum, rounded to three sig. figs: 44.2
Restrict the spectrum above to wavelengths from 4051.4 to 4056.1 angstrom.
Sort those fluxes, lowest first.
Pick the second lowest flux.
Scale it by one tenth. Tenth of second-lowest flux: 3.8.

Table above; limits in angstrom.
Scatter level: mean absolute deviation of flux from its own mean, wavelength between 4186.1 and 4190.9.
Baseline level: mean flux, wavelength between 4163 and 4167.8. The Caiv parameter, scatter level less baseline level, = -40.0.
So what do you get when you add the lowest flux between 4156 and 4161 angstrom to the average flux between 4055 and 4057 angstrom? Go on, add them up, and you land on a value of 76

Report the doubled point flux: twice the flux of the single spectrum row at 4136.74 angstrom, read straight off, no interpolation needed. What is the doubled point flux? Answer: 84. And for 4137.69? 85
